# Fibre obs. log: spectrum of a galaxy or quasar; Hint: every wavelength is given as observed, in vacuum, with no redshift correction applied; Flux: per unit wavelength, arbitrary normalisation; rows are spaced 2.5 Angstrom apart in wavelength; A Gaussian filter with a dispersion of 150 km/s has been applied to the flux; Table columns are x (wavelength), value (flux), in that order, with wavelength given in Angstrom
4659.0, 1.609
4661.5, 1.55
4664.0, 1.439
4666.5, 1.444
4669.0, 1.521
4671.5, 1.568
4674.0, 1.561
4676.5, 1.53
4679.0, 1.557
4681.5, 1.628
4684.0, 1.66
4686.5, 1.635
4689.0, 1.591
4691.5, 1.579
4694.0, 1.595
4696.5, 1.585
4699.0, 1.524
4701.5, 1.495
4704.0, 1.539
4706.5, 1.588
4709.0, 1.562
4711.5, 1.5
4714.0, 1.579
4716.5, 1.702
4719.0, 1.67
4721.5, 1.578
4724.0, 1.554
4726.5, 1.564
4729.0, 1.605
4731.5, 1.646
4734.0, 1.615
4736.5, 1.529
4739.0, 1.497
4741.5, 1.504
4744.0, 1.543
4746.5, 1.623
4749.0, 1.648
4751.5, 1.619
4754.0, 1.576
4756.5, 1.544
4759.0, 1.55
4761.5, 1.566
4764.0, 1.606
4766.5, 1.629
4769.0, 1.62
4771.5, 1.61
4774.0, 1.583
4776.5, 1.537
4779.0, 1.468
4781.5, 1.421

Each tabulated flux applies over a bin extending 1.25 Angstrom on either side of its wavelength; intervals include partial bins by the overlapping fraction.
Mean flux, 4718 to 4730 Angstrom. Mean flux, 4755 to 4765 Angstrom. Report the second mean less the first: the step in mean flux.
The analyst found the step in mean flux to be -0.03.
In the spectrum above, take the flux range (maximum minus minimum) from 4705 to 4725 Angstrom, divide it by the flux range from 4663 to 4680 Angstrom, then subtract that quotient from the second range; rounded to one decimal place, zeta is -1.4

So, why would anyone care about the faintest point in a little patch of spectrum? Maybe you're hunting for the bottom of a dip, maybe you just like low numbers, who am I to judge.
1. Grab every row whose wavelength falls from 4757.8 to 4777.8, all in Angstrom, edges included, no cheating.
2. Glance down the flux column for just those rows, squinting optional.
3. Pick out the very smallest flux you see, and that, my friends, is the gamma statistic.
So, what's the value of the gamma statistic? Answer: 1.537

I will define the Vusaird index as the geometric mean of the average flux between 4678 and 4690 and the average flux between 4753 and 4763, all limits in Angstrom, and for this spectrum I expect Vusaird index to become 1.59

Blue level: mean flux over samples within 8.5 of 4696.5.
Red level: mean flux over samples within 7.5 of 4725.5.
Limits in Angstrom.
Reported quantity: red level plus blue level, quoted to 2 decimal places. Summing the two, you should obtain 3.16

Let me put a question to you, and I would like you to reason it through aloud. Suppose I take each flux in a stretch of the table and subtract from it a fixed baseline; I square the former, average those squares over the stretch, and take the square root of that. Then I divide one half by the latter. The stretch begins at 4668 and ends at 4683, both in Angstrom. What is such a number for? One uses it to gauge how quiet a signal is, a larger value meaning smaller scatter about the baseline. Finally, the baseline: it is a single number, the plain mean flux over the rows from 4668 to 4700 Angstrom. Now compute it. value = 13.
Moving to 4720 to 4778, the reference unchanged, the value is 12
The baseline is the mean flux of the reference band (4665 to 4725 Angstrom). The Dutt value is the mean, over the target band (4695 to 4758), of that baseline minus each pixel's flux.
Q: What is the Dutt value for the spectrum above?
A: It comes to -0.003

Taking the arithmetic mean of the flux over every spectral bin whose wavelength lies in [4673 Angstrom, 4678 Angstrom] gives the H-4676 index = 1.55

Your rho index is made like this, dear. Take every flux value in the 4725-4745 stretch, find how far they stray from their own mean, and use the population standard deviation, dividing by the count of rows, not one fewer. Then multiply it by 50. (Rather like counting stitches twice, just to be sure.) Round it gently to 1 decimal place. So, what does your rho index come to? 2.5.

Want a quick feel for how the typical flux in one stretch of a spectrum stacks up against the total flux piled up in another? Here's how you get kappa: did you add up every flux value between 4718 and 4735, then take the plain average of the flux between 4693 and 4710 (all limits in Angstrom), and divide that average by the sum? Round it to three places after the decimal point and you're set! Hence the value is 0.138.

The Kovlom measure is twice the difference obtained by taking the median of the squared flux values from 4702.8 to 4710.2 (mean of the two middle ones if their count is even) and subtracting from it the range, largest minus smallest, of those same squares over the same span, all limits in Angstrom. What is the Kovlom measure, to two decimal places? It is 4.57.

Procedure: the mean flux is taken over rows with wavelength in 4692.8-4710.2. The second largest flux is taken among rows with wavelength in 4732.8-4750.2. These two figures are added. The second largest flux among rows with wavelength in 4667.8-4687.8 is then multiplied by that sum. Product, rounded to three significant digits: 5.20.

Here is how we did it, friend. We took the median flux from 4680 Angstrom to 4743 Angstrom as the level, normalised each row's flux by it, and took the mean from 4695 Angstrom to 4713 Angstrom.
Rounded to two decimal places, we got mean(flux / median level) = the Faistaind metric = 0.98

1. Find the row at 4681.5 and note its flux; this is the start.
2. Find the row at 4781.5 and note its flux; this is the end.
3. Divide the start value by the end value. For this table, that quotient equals 1.15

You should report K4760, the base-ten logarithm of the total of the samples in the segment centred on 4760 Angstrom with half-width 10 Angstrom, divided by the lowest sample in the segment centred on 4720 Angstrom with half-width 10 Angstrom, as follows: 0.928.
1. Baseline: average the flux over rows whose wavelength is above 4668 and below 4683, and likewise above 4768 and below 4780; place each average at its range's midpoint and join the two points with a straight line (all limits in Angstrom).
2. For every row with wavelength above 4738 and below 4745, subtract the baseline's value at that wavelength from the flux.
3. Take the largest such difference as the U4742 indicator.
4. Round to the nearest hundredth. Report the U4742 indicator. -0.02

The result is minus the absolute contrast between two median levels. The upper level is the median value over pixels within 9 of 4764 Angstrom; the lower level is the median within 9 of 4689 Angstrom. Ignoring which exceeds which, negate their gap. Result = -0.011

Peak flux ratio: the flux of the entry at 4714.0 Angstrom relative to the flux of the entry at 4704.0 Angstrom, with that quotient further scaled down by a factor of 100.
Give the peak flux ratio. 0.0103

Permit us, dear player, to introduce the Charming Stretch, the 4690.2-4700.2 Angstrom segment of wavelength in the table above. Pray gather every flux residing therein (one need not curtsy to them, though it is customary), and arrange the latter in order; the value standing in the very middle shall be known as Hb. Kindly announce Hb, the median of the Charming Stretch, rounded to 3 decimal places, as 1.582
